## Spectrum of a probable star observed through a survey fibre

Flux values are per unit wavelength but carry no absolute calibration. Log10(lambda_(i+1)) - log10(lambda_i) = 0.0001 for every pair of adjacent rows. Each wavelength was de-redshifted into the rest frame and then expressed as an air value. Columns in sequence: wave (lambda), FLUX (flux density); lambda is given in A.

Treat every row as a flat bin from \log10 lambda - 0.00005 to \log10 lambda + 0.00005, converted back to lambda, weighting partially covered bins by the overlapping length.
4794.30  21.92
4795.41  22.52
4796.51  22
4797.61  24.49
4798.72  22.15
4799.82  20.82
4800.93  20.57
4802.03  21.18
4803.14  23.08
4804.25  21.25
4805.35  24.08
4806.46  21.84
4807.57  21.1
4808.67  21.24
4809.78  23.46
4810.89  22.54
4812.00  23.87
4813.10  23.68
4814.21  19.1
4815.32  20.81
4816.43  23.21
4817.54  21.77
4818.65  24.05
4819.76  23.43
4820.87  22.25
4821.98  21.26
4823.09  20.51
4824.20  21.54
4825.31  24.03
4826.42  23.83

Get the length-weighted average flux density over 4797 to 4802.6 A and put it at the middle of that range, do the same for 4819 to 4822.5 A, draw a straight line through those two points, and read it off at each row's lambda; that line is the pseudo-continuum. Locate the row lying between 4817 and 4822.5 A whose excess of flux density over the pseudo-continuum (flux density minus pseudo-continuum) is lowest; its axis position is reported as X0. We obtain 4821.98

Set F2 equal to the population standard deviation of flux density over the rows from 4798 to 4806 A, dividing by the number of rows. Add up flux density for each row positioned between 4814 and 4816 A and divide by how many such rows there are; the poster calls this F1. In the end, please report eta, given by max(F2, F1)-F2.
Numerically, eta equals 18.8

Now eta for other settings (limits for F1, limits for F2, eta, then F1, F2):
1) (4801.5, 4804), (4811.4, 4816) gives 20.1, 22.1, 2.00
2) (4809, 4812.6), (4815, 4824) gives 22.1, 23.3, 1.21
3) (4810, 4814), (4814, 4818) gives 21.9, 23.4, 1.49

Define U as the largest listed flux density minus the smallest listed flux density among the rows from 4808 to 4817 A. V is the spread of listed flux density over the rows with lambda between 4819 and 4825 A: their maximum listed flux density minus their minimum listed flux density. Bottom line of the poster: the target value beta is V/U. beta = 0.61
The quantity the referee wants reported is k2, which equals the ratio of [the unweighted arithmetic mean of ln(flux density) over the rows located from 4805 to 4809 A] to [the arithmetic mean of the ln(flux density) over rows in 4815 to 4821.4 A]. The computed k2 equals 0.992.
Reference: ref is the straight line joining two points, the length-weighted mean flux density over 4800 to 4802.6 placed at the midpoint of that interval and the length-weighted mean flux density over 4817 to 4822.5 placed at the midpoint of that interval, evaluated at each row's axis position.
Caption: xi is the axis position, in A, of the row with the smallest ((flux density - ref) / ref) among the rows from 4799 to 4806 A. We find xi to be 4800.93 A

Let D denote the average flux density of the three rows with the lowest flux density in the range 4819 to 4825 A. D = 21.10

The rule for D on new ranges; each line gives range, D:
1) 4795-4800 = 21.66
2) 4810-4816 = 20.82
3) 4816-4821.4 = 22.41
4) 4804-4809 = 21.20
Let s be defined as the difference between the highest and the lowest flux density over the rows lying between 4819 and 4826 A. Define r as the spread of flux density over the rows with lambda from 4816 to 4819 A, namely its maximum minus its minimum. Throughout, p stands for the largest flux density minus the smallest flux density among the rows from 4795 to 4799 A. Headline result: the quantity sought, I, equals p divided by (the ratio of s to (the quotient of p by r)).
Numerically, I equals 0.77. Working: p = 2.5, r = 2.3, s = 3.5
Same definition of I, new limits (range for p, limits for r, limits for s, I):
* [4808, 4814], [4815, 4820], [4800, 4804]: 0.85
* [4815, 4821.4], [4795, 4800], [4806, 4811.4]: 1.21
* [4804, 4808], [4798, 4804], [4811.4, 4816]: 0.74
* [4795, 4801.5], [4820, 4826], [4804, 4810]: 1.46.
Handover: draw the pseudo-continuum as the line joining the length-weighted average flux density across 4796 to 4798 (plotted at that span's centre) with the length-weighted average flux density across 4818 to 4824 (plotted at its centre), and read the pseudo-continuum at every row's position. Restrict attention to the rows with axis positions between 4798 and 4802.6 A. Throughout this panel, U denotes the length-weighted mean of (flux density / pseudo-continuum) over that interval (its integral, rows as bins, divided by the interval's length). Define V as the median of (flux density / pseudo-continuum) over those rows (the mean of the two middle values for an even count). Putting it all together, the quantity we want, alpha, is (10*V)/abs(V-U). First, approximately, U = 0.92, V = 0.911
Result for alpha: 804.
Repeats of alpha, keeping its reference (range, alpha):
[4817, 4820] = 540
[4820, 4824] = 793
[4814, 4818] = 3093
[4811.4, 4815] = 155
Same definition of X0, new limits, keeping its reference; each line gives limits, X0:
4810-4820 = 4814.21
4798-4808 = 4800.93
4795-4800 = 4799.82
